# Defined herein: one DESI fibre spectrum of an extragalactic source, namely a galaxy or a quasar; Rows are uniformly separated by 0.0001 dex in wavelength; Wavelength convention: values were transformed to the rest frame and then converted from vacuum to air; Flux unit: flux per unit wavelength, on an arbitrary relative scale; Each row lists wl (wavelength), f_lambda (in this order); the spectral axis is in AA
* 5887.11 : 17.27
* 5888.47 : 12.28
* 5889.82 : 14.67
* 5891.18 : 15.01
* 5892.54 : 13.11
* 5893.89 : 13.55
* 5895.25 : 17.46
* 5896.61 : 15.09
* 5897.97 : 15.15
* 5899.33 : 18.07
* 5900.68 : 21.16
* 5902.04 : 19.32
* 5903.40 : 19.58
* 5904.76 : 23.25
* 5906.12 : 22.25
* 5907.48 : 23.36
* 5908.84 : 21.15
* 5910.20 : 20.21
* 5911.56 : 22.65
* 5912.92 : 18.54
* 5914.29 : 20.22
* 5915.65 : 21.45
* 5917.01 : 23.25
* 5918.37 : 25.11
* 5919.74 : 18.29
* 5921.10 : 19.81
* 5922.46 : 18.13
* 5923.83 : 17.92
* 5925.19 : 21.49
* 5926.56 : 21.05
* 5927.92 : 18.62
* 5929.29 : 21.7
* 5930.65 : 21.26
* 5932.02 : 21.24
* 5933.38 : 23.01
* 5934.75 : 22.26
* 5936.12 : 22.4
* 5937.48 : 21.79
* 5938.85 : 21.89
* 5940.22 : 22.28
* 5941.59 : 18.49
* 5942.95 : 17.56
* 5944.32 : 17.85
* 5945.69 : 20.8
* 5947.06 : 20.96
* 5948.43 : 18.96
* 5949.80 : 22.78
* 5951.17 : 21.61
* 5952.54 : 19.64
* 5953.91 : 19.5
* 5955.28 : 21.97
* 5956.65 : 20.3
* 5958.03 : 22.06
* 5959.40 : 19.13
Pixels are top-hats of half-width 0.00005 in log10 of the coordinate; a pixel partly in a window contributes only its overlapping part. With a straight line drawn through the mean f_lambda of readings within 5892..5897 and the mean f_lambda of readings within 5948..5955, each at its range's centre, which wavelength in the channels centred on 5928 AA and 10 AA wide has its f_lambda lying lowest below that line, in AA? 5923.83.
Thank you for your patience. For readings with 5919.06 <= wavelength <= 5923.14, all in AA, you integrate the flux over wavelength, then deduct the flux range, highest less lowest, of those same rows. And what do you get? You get 75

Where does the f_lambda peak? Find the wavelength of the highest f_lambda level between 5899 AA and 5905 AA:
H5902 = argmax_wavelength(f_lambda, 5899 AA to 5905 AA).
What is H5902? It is 5904.76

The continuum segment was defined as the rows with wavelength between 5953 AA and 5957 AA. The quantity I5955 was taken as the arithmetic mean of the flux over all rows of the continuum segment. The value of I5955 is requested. 20.6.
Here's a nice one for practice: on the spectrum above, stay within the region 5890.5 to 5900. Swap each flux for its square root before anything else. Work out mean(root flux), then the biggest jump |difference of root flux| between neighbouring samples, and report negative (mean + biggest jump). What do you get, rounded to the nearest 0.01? -4.41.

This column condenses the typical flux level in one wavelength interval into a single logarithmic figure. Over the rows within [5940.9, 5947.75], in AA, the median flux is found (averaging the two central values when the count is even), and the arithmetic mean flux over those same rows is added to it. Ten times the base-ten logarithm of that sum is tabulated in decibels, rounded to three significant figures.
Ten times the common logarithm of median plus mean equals 15.8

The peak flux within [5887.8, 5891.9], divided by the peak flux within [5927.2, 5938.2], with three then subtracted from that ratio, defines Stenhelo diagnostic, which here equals -2.35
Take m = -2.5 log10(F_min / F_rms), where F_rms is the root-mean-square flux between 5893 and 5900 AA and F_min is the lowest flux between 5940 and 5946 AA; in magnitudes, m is -0.1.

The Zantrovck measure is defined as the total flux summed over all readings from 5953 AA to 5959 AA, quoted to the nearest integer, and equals 84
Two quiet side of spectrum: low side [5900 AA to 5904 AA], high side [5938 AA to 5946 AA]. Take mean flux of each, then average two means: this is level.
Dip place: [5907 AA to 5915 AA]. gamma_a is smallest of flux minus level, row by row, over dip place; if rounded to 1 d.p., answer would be -1.4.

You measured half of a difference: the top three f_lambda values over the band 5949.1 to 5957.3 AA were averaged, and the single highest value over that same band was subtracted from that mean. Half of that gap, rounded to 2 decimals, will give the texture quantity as -0.33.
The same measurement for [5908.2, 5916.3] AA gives -0.45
